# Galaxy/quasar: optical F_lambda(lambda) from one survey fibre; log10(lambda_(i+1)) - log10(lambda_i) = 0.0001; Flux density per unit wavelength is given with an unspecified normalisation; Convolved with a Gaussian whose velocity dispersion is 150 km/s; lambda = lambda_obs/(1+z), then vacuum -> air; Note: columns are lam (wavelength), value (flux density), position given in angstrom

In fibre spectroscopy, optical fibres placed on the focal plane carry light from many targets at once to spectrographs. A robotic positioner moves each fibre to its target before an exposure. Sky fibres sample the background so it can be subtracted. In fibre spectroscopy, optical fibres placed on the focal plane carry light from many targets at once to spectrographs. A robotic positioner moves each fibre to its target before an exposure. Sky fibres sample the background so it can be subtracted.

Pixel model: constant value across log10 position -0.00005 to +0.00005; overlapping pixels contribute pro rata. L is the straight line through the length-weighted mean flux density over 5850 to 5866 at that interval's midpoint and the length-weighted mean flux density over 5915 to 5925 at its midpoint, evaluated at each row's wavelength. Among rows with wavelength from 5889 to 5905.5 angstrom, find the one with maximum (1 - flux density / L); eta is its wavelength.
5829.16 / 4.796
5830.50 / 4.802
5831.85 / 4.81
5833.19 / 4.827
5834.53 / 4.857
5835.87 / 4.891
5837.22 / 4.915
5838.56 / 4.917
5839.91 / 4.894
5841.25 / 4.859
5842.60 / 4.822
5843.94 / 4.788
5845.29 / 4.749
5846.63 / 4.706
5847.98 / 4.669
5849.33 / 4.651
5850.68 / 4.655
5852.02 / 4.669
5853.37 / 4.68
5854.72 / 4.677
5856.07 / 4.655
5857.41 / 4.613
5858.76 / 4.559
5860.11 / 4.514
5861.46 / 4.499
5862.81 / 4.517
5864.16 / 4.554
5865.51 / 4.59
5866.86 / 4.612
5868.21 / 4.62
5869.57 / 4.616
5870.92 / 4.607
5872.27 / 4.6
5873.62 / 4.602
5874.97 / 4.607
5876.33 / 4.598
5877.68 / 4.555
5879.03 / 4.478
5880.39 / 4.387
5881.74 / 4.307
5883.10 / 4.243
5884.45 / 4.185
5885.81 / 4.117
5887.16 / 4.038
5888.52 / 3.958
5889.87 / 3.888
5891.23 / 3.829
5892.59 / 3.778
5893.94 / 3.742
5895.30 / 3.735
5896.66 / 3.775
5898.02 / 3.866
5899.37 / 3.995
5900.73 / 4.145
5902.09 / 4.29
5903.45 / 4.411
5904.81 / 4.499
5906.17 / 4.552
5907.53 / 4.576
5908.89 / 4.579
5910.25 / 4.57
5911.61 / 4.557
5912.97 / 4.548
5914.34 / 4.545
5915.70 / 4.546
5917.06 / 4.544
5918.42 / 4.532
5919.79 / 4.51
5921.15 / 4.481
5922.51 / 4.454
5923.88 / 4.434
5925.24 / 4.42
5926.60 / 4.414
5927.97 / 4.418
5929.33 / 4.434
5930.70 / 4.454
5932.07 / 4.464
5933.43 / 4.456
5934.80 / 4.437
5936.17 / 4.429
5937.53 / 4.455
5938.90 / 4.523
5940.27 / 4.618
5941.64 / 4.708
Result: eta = 5895.30 angstrom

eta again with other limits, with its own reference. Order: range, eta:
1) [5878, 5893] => 5892.59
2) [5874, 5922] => 5895.30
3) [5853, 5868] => 5861.46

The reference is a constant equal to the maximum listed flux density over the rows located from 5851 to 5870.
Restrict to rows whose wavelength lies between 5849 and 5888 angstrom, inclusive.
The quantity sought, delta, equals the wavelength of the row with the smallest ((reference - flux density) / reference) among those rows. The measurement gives 5853.37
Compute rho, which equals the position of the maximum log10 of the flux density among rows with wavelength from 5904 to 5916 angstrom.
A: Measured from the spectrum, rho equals 5908.89 angstrom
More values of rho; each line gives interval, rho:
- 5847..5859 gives 5853.37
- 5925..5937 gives 5932.07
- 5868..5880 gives 5868.21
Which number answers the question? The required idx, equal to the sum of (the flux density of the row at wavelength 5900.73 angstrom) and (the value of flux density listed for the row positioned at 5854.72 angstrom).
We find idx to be 8.82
